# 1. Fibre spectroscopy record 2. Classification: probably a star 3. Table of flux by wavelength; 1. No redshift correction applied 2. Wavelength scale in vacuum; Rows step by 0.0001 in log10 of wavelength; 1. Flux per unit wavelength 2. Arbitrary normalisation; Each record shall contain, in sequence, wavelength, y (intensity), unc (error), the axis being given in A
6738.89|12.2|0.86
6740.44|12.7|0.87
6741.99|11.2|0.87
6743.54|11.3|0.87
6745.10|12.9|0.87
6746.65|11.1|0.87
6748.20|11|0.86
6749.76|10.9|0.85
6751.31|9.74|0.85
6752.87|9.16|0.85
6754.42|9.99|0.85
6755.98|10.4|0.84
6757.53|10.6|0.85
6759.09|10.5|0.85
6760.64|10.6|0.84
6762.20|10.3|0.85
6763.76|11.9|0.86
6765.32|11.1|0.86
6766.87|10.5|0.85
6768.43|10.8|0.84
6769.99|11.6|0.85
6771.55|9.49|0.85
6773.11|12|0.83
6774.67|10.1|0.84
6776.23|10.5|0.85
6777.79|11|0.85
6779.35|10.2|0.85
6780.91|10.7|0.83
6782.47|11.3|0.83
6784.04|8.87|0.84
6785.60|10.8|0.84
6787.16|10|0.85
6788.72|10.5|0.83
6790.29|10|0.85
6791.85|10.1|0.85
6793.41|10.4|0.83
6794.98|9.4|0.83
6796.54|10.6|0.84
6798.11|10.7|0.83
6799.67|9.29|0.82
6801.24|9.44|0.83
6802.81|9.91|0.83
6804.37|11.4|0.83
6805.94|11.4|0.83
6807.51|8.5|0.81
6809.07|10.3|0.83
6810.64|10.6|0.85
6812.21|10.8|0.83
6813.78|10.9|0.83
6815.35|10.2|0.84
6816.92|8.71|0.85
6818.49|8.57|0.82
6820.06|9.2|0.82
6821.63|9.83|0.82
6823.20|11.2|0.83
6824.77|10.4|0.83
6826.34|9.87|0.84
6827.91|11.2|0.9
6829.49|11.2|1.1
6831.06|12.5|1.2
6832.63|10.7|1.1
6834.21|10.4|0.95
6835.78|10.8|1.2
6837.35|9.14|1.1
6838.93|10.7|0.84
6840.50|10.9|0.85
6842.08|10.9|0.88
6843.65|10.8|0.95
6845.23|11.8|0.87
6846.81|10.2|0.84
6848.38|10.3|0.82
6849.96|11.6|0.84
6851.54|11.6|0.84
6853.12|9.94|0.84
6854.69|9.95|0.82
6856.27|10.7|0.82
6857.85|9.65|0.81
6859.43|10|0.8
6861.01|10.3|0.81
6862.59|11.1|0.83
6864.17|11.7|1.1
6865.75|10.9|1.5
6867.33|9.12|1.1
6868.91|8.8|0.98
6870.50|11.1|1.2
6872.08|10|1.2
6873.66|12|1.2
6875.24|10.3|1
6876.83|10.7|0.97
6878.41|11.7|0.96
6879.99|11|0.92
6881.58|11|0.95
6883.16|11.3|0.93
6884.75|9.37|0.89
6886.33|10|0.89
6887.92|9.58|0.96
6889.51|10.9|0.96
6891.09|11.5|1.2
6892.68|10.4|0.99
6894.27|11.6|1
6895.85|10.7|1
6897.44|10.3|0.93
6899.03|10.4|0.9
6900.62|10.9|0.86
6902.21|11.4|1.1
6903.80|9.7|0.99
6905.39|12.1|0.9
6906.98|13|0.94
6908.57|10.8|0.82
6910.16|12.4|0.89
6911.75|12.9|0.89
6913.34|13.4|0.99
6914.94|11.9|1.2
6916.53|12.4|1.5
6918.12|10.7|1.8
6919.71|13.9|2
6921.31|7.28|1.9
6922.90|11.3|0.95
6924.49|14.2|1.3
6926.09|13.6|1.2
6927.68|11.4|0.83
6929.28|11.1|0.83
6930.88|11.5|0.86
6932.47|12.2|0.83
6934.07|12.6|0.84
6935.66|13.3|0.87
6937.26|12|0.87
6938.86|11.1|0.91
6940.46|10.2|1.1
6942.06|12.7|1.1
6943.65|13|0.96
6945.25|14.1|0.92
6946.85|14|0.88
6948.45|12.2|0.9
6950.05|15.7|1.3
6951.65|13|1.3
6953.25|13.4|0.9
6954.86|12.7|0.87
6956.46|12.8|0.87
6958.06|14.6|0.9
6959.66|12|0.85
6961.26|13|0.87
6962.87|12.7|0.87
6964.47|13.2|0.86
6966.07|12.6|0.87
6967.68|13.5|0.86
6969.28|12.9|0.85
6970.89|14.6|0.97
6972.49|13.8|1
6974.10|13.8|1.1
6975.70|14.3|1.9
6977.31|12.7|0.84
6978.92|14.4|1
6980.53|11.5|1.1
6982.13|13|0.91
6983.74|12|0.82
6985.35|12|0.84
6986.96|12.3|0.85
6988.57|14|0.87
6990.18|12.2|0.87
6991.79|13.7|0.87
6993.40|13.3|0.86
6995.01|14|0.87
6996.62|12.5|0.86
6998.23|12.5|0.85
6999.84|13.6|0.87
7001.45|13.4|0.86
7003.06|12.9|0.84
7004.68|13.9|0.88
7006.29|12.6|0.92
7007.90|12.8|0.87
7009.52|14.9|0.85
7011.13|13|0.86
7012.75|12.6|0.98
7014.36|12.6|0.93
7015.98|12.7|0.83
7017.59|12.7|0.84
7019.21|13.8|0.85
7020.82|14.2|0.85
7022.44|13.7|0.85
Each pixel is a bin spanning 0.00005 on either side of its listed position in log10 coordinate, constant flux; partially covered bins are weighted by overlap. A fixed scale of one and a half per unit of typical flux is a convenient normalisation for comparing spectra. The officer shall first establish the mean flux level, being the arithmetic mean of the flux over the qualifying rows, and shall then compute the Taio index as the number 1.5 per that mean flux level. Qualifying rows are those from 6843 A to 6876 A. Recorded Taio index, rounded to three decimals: 0.142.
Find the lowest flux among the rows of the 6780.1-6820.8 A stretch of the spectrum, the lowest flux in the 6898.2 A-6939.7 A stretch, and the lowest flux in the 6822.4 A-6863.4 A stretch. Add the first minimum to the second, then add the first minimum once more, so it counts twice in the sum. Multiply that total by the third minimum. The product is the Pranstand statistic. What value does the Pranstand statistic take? 222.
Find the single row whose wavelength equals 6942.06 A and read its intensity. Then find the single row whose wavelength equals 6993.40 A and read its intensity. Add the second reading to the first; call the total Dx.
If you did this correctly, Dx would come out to 26.0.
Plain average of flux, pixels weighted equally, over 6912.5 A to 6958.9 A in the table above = 12.5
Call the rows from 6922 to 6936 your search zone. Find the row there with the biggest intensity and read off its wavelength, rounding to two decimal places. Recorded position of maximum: 6924.49 A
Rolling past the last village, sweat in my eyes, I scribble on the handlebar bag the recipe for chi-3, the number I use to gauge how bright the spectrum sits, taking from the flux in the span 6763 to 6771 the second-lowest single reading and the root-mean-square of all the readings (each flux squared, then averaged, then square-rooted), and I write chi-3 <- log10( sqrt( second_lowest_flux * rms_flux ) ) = 1.04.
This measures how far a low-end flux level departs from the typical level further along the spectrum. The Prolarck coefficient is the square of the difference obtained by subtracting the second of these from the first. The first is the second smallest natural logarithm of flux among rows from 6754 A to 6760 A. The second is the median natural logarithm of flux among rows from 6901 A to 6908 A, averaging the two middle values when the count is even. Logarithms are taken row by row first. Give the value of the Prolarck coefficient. 0.015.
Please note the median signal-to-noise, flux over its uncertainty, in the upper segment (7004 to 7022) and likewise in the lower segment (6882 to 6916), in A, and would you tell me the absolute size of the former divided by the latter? 1.3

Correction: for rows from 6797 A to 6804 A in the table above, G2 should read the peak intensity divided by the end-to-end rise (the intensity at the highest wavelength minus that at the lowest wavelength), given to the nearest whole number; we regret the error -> -14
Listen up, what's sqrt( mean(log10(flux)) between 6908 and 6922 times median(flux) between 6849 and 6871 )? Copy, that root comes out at 3.34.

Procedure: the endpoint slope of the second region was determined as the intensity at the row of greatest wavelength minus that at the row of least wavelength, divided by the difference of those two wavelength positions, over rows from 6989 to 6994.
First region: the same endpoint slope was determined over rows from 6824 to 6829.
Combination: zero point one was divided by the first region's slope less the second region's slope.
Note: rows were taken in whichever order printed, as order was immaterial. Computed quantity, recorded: -1.15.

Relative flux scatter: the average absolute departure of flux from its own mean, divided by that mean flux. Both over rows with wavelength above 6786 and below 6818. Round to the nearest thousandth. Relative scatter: 0.060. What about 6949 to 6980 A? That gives 0.055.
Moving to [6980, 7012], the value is 0.052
